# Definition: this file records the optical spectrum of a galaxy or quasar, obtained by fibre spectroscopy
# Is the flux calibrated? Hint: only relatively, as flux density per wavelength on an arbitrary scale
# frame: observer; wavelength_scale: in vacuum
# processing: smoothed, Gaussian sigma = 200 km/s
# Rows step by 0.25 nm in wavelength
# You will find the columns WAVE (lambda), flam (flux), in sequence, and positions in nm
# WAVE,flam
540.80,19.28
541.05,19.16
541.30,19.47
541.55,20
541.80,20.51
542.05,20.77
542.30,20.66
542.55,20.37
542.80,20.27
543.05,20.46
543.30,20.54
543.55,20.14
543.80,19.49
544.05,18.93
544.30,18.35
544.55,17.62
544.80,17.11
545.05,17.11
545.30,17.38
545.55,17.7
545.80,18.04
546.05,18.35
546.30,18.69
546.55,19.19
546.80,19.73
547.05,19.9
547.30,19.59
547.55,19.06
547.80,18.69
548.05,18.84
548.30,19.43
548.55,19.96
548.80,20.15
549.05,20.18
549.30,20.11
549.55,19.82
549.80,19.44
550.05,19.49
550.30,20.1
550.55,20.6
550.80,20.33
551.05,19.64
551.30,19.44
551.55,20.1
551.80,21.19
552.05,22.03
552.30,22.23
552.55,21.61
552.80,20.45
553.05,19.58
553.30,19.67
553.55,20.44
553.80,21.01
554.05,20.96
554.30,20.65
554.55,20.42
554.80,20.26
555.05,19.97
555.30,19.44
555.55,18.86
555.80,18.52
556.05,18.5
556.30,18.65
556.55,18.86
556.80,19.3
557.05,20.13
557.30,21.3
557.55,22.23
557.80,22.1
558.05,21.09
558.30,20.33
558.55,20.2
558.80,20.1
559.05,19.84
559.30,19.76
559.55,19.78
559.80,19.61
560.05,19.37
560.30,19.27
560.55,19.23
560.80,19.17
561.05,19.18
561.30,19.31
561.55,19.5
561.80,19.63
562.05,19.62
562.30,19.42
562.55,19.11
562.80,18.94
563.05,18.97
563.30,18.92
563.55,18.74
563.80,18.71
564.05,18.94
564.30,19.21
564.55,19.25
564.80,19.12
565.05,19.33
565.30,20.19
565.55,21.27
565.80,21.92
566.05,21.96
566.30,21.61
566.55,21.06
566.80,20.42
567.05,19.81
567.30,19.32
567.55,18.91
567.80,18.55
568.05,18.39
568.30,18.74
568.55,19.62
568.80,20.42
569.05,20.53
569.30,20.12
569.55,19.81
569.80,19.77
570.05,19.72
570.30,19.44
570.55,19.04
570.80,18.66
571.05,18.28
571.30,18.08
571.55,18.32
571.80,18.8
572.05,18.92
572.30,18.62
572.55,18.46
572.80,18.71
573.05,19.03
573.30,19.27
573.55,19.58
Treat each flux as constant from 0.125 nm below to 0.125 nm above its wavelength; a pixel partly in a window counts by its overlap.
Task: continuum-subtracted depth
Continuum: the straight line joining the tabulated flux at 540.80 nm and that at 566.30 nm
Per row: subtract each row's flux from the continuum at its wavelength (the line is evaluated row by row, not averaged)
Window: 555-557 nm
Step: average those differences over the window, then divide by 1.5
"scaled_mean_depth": 1.1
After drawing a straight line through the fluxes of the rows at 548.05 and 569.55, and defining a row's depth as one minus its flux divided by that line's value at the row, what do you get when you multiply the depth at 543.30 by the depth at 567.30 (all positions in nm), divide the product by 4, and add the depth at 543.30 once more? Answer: -0.10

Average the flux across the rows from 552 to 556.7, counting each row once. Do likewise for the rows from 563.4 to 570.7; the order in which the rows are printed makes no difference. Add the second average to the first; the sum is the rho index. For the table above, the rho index 39.9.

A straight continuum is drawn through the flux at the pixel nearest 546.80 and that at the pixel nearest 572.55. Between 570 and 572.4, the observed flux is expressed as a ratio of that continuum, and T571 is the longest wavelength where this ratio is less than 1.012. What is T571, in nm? 572.30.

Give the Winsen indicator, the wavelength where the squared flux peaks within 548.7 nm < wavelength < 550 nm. 549.05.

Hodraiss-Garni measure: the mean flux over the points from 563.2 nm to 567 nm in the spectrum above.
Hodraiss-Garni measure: 20.0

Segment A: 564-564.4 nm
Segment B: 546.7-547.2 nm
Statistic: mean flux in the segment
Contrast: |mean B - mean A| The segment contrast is 0.7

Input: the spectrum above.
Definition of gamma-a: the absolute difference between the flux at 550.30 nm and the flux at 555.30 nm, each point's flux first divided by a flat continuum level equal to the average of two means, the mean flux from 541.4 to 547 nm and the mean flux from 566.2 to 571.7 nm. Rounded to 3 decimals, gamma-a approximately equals 0.034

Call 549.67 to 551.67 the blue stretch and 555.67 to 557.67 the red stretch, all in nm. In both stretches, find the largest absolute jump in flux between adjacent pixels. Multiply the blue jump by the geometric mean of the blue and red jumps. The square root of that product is 0.79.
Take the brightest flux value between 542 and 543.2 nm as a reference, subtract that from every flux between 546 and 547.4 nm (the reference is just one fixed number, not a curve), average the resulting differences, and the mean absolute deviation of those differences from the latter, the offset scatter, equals 0.50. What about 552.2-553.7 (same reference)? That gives 0.84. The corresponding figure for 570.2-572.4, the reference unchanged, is 0.32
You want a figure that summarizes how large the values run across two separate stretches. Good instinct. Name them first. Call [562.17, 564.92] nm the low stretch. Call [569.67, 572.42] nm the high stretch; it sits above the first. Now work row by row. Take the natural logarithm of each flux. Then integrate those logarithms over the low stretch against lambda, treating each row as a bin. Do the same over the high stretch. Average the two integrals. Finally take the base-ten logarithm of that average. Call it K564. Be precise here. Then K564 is 0.908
